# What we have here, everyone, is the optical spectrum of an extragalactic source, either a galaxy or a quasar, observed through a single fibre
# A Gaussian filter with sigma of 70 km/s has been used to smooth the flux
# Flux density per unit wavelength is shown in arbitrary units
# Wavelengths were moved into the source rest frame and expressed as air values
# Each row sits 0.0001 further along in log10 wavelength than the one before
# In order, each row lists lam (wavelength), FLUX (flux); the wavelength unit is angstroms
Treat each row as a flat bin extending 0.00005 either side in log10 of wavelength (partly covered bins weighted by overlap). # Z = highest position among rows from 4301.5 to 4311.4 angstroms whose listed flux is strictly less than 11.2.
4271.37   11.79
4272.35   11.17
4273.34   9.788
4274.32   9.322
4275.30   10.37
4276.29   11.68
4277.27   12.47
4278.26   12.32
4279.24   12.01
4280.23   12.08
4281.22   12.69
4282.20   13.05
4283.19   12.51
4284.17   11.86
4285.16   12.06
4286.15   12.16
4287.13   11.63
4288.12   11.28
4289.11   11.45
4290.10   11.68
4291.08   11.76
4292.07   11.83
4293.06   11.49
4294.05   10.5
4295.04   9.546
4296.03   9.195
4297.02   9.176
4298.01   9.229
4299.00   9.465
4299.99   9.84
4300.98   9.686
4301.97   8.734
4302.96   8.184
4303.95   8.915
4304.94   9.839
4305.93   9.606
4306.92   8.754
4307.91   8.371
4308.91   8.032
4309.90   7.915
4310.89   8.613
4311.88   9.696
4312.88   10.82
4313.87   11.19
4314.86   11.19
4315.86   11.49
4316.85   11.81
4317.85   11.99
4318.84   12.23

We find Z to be 4310.89 angstroms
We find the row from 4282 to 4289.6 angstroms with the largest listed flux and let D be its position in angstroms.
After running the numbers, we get 4282.20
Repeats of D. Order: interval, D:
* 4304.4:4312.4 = 4304.94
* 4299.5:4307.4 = 4299.99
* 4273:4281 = 4277.27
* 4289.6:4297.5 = 4292.07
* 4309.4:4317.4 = 4316.85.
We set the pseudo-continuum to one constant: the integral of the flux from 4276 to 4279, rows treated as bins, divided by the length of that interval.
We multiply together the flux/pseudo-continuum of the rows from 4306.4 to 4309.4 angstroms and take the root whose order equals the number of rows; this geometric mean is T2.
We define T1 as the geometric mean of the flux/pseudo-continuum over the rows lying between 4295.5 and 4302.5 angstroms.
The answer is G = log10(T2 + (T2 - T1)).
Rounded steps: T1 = 0.76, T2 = 0.69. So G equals -0.21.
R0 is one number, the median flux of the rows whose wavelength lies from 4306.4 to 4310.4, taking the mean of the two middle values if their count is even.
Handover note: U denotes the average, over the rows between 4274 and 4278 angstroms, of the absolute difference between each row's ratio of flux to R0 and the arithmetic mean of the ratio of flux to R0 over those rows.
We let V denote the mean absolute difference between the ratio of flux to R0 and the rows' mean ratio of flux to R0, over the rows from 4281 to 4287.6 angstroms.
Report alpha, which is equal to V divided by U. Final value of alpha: 0.4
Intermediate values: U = 0.136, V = 0.049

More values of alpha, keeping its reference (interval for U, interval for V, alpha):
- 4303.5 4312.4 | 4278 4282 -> 0.4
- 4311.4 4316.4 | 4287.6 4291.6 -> 0.4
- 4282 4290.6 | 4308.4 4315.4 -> 2.9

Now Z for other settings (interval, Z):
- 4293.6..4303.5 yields 4302.96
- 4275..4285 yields 4275.30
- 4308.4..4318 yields 4314.86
